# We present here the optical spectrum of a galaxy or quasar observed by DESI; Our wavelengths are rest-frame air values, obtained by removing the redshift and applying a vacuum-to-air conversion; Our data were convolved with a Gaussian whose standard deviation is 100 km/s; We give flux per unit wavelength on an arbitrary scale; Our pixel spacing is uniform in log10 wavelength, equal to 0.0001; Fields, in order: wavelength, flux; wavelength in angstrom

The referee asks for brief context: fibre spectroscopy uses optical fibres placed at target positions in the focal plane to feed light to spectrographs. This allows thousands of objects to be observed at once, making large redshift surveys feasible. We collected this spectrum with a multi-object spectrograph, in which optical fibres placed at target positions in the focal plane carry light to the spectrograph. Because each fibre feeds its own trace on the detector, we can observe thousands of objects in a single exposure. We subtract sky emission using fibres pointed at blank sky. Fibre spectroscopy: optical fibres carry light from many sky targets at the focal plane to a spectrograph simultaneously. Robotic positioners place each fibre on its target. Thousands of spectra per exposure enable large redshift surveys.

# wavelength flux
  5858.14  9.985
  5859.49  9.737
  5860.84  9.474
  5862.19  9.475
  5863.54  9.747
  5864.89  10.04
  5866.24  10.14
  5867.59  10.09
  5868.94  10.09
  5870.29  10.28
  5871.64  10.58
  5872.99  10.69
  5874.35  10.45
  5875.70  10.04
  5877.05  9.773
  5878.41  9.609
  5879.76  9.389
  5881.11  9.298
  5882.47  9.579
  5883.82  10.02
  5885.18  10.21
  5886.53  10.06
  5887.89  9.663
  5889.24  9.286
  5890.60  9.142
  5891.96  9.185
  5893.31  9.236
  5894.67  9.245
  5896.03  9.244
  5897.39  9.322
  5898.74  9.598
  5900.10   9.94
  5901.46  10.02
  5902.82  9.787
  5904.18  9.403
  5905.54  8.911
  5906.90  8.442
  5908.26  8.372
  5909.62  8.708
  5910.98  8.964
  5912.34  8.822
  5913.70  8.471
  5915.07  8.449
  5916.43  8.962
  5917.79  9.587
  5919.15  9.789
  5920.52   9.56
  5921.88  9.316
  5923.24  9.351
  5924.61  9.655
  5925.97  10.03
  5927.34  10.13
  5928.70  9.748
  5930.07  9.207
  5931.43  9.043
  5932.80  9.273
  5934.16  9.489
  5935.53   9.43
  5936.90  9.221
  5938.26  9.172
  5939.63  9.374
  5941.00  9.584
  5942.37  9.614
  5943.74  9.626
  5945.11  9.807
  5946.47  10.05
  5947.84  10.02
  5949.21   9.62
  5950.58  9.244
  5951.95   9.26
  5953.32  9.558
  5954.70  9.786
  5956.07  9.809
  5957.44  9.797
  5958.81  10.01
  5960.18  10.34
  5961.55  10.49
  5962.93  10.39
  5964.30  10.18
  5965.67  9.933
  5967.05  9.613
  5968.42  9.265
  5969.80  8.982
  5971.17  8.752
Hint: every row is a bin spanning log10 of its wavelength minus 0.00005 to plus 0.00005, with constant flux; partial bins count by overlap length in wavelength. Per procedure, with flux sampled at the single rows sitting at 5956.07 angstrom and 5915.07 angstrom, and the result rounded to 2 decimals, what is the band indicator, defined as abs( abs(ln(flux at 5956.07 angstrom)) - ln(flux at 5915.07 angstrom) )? 0.15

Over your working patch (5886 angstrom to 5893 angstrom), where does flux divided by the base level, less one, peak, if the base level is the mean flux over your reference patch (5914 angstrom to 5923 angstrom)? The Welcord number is 5886.53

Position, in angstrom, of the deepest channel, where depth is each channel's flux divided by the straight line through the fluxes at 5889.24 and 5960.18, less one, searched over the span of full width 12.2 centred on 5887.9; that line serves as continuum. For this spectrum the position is 5890.60 angstrom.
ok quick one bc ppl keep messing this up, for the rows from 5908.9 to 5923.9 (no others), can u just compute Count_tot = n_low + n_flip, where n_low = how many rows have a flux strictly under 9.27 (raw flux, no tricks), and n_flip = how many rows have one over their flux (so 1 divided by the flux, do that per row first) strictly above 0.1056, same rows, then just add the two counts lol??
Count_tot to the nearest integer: 14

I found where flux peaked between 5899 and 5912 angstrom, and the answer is 5901.46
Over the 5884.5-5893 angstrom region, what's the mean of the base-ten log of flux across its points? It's 0.981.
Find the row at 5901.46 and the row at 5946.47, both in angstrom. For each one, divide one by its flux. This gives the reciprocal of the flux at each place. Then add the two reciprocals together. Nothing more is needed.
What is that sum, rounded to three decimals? 0.199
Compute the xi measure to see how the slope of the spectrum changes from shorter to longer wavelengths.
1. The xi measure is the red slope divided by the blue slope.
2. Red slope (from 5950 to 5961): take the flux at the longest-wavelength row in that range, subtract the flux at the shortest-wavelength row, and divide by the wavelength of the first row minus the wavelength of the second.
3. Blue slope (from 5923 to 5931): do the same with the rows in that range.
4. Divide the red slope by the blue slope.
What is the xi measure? -5.4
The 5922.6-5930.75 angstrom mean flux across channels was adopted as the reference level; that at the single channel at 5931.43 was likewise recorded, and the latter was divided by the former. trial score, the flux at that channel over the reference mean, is 0.93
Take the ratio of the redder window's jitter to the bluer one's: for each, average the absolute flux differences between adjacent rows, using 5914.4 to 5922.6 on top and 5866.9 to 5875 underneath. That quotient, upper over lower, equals 2.2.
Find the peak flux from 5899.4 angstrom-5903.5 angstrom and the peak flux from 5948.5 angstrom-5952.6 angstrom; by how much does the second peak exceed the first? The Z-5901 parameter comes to -0.4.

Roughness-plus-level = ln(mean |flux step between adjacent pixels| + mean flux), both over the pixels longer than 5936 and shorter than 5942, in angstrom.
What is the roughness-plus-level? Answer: 2.25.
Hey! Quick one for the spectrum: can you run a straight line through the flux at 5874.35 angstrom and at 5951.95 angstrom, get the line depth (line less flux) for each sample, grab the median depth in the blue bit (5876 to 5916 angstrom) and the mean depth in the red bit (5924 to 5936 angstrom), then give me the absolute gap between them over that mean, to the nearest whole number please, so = 22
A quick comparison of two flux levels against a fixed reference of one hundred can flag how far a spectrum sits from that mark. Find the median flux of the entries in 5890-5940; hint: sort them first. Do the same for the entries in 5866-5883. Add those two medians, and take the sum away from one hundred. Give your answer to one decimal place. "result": 80.6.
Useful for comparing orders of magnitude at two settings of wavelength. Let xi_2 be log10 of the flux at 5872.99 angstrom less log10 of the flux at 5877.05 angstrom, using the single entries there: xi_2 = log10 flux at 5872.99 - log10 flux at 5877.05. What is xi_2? 0.04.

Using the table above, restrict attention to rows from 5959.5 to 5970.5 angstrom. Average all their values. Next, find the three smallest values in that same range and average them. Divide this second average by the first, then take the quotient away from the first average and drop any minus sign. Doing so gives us 8.96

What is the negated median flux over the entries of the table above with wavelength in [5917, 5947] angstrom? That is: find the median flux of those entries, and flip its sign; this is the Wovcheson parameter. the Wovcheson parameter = -9.6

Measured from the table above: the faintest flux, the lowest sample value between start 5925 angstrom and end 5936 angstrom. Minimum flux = 9.043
